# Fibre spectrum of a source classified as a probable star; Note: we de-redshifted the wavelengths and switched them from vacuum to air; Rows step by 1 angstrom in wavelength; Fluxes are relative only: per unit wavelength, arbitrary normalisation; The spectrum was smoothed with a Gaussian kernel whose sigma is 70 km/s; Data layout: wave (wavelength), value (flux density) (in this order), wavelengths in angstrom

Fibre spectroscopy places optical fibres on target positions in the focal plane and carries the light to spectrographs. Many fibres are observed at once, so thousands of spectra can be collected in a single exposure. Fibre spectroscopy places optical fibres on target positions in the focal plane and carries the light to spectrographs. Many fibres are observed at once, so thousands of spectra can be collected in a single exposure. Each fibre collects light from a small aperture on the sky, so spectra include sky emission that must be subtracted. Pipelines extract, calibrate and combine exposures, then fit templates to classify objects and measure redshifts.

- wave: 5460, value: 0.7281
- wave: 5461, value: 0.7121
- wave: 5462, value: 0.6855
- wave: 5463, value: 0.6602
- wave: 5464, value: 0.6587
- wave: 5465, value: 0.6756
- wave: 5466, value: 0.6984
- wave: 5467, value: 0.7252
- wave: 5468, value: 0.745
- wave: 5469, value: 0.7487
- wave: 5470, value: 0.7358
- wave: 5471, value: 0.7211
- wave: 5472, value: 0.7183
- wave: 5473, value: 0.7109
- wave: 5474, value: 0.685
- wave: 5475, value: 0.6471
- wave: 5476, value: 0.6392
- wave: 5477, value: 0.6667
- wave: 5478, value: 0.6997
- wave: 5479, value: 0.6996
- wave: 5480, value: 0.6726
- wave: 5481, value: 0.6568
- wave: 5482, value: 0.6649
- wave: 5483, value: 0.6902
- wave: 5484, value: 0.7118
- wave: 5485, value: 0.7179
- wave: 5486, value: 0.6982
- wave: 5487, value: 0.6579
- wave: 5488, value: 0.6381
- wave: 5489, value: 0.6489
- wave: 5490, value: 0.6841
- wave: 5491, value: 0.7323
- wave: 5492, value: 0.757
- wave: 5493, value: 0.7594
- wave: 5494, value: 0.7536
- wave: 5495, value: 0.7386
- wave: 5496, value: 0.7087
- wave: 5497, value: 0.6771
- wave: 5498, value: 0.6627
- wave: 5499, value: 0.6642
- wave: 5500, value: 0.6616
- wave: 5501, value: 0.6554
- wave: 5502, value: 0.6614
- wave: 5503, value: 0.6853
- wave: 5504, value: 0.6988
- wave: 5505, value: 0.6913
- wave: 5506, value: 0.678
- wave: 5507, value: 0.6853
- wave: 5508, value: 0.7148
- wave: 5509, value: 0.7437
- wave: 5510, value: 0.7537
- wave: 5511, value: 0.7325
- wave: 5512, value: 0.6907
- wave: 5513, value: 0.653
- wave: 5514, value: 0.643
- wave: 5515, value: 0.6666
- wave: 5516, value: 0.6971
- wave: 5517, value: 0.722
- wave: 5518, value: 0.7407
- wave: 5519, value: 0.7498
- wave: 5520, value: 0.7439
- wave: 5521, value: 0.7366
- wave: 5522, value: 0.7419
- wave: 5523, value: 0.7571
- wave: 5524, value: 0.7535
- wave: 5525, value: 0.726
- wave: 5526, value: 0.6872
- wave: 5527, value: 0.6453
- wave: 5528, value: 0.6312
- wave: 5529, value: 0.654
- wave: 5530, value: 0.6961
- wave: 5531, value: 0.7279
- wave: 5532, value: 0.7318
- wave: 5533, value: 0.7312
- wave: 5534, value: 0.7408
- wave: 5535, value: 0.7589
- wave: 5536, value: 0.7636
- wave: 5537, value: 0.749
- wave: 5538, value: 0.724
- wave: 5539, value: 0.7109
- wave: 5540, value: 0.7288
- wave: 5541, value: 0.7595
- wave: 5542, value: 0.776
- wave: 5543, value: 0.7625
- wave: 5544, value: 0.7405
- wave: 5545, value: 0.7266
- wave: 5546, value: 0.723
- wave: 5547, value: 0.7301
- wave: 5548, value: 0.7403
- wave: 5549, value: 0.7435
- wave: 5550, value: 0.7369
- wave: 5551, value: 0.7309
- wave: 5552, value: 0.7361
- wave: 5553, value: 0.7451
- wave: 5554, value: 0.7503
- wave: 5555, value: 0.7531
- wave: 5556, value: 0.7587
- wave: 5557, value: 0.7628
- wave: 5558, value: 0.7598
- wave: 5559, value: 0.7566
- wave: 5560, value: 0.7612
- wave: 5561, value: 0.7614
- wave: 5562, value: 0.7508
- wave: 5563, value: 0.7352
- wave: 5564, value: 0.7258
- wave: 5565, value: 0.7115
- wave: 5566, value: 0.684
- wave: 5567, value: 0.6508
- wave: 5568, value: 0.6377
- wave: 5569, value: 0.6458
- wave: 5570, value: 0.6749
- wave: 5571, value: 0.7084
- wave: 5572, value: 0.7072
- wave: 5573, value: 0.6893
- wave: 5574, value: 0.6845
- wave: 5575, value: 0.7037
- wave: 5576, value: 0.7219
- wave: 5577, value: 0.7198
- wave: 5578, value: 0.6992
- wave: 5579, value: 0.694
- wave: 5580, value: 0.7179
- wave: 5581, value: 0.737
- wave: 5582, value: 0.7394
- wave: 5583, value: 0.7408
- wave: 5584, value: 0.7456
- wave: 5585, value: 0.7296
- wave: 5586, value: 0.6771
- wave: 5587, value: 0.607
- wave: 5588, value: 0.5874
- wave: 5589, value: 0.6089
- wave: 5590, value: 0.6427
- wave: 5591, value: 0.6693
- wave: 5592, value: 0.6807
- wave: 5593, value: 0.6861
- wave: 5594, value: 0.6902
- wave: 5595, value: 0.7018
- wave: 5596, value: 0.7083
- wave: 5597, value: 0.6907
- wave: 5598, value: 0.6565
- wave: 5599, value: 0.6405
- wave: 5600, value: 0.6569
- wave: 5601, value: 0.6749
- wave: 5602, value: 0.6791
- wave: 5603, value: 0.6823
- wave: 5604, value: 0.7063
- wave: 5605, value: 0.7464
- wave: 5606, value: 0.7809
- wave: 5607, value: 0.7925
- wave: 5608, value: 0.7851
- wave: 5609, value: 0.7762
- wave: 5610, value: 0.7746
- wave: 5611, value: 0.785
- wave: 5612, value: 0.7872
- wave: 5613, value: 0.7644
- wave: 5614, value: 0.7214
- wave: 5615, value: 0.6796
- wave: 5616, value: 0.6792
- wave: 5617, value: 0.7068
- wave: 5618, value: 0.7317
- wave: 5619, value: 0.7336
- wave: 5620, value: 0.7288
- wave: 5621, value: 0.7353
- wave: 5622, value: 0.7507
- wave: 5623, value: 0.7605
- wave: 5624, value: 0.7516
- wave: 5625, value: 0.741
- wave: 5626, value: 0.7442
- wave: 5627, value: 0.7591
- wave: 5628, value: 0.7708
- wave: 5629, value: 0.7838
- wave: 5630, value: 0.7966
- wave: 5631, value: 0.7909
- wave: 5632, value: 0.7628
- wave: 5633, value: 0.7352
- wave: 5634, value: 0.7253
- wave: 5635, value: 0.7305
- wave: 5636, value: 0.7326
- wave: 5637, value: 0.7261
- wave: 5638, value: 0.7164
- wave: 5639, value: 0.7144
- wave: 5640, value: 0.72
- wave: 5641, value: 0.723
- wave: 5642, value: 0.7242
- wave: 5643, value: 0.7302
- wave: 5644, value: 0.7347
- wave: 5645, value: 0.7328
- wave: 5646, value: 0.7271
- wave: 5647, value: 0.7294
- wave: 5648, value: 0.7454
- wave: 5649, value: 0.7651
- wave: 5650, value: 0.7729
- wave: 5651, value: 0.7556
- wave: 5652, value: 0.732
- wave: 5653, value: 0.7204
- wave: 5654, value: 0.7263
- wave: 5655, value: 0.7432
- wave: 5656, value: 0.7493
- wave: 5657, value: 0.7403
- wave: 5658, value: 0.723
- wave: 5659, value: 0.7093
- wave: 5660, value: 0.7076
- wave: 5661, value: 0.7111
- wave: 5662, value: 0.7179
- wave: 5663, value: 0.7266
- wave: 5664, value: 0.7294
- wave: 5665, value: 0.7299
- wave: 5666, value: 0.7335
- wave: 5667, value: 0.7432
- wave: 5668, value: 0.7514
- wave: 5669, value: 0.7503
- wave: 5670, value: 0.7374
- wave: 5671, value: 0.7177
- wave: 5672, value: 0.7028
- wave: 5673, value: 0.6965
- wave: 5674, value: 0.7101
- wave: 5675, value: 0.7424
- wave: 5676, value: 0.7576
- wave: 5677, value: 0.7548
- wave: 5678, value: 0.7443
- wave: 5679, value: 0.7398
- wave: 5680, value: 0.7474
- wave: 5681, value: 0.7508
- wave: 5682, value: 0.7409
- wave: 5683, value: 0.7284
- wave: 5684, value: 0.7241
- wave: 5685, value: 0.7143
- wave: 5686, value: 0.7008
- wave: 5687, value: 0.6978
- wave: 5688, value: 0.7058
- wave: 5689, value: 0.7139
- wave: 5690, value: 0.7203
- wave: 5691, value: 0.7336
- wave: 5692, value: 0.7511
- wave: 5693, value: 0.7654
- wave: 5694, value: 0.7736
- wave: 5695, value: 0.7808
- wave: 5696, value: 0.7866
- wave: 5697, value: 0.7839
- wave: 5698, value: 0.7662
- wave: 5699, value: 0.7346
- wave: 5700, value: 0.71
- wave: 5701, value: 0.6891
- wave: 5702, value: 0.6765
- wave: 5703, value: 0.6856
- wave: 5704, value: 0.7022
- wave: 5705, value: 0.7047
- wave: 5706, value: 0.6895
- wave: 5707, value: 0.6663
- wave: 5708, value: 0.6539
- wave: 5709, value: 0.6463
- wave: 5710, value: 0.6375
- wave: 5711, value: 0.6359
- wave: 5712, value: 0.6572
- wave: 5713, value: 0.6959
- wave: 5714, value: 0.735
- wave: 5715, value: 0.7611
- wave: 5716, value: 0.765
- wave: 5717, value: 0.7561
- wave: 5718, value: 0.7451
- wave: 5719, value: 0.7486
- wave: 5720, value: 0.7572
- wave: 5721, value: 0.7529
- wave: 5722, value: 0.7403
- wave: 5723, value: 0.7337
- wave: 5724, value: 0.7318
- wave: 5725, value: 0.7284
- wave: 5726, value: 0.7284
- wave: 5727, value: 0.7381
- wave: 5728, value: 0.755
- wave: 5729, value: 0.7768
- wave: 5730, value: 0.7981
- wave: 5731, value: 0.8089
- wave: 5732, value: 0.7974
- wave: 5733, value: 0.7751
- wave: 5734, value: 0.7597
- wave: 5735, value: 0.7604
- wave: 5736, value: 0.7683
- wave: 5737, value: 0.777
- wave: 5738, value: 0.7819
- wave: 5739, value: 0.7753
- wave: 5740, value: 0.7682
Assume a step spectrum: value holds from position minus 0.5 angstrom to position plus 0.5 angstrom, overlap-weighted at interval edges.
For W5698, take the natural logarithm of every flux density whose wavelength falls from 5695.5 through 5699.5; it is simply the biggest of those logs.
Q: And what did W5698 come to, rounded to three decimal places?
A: -0.240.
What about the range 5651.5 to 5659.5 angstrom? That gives -0.289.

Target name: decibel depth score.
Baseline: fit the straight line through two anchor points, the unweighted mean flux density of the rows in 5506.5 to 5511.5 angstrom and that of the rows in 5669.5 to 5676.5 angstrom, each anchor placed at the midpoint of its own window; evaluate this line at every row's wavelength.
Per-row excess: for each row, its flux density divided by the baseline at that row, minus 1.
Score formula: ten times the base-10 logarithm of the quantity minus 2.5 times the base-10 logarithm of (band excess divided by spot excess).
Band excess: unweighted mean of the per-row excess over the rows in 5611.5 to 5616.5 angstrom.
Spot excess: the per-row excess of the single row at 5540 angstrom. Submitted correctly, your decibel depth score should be -2.6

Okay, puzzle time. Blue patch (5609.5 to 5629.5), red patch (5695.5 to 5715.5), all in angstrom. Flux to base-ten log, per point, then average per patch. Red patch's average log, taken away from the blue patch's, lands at 0.027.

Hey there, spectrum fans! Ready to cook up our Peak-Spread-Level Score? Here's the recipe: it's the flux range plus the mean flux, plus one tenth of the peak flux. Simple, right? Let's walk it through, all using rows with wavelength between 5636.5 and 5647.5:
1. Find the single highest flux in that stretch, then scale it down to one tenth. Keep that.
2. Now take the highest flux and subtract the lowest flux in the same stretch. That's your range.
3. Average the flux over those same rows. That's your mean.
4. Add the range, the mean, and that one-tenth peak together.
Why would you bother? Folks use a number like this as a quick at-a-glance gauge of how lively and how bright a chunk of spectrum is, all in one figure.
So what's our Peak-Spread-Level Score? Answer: 0.819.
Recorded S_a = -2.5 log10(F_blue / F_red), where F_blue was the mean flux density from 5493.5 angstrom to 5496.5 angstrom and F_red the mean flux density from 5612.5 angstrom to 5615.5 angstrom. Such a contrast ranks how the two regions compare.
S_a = -0.018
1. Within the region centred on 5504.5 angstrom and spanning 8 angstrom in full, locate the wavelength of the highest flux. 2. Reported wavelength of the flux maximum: 5508 angstrom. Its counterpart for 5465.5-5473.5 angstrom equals 5469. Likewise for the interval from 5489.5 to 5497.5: 5493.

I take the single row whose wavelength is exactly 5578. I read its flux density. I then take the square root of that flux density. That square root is 0.836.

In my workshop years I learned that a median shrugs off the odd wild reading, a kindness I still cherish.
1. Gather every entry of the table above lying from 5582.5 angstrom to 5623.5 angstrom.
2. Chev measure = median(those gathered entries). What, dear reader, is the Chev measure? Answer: 0.707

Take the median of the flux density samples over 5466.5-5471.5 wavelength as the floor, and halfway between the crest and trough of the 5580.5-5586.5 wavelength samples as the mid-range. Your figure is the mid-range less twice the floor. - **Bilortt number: -0.760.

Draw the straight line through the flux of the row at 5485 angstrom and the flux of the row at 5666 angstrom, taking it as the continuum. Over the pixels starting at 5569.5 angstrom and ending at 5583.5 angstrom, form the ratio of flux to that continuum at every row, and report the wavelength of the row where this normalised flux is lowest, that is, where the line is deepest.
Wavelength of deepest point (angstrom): 5570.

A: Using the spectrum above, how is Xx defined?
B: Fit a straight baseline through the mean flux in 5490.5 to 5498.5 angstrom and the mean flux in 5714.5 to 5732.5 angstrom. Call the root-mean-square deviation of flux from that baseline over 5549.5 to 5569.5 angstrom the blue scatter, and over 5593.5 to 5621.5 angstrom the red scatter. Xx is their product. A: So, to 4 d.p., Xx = 0.0020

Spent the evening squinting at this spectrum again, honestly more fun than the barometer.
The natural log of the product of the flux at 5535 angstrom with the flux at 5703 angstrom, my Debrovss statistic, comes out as -0.653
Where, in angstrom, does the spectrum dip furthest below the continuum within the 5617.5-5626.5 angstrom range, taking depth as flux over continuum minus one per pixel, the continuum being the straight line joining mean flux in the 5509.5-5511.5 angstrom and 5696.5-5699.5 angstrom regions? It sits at 5620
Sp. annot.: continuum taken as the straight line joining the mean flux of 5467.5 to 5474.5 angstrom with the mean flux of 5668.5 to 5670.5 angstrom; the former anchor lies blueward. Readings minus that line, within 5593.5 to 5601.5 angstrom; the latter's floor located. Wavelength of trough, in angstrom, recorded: 5599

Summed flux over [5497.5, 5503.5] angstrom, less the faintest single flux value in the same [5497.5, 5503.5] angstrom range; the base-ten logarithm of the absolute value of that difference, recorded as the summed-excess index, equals 0.52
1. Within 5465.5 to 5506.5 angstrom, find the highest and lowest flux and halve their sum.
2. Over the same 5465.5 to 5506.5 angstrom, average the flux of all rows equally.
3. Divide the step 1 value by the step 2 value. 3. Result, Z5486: 1.01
